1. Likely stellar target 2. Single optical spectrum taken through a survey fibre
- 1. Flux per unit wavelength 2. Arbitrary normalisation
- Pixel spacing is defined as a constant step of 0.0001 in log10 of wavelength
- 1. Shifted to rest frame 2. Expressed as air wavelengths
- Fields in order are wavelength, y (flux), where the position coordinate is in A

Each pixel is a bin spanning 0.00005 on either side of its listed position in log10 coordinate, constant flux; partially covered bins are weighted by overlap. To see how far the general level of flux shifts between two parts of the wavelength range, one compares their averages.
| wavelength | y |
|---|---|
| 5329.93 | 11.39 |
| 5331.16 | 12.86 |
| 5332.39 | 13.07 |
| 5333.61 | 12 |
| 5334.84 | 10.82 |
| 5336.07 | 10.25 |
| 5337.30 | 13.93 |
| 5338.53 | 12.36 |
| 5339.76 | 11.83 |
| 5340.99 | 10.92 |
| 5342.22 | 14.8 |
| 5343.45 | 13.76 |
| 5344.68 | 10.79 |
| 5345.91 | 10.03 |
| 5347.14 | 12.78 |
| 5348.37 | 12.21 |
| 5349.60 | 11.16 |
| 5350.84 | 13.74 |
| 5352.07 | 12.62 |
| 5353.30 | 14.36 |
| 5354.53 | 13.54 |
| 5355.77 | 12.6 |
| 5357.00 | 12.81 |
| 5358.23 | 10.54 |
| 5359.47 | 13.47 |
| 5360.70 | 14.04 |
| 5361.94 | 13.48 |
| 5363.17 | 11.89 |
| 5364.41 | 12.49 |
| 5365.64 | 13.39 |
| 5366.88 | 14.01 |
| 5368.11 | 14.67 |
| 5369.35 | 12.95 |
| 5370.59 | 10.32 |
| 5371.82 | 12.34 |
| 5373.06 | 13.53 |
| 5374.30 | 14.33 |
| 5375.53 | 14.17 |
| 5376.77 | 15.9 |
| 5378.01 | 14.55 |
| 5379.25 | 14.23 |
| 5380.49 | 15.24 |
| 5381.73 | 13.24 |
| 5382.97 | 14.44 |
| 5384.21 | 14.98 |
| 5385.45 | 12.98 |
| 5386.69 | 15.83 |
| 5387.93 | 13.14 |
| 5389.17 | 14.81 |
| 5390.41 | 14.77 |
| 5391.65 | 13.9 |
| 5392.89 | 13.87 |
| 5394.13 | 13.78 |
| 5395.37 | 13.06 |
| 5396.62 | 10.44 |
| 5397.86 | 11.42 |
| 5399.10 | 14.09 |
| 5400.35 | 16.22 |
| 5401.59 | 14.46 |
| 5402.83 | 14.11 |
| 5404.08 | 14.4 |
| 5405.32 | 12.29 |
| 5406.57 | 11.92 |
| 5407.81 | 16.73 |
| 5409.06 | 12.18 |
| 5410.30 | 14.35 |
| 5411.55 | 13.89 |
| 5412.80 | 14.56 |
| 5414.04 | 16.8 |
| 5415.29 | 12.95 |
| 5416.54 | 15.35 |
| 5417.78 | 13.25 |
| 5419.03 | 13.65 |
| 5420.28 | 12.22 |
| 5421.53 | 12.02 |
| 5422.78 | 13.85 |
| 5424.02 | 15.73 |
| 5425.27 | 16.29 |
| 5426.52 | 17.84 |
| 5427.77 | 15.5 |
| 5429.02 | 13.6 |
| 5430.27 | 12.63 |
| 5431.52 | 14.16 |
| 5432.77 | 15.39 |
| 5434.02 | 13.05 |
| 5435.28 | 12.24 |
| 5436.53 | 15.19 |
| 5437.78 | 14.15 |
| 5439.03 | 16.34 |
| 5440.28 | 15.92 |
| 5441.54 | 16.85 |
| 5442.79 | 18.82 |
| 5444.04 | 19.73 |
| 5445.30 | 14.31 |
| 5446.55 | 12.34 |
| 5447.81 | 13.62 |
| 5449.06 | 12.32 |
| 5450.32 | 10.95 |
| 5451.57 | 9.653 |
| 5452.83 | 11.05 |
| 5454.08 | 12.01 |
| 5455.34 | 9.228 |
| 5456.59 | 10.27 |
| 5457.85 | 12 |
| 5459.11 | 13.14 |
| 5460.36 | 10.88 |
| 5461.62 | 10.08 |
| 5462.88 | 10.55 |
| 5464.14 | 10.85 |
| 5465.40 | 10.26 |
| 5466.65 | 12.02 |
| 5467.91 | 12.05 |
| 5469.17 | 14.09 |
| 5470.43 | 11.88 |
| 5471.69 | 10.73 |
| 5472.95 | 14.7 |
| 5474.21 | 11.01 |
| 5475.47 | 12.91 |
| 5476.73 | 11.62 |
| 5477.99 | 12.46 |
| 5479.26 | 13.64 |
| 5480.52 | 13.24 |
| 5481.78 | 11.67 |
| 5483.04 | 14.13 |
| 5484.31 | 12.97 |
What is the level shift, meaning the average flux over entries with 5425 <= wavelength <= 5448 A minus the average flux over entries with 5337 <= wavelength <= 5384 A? 2.1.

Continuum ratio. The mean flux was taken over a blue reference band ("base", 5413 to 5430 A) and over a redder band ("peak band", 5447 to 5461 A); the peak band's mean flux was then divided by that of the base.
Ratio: 0.78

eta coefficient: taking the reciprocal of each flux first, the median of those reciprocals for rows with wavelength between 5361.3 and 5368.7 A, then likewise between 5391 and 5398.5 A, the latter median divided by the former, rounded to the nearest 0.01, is 1.00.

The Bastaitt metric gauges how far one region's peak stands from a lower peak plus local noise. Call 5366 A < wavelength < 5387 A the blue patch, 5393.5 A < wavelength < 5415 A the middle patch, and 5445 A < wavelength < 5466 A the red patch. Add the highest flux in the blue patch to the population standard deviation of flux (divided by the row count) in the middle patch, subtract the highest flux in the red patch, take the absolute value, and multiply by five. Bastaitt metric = 17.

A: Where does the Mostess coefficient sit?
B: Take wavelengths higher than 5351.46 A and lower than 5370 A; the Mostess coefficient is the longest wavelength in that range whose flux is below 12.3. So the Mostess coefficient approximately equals 5363.17 A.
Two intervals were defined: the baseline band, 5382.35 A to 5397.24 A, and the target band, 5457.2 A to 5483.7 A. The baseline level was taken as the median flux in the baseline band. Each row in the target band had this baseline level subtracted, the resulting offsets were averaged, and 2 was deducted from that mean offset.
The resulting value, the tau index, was -3.79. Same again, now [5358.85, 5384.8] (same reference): -2.19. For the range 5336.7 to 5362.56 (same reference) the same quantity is -3.23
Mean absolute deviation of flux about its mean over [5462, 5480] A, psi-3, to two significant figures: 1.1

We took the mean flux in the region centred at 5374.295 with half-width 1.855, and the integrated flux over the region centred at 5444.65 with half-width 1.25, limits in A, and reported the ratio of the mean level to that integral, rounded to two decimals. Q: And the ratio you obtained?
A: 0.33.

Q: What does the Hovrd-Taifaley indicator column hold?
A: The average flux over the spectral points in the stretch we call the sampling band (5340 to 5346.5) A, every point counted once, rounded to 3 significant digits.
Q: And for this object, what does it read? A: 12.1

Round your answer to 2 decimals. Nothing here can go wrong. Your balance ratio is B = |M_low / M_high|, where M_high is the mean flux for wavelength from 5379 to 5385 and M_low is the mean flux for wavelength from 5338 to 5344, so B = 0.88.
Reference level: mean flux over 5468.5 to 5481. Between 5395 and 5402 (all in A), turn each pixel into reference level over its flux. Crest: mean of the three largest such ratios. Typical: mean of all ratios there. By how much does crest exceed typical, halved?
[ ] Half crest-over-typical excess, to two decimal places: 0.06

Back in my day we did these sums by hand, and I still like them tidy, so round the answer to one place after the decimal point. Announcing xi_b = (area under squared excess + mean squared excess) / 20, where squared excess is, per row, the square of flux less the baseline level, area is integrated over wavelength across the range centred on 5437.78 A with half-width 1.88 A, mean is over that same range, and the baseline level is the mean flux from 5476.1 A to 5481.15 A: 1.7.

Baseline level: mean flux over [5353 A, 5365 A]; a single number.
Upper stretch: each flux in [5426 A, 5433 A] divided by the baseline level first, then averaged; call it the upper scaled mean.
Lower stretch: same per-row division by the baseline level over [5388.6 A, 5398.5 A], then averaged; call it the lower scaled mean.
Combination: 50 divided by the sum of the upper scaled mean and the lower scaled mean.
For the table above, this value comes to 23.0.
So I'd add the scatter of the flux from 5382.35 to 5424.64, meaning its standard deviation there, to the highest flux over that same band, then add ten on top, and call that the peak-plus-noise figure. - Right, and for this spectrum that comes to 28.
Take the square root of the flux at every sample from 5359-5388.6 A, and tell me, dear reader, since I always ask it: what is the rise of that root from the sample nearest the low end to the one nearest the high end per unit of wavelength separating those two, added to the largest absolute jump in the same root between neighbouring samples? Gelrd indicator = 0.38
